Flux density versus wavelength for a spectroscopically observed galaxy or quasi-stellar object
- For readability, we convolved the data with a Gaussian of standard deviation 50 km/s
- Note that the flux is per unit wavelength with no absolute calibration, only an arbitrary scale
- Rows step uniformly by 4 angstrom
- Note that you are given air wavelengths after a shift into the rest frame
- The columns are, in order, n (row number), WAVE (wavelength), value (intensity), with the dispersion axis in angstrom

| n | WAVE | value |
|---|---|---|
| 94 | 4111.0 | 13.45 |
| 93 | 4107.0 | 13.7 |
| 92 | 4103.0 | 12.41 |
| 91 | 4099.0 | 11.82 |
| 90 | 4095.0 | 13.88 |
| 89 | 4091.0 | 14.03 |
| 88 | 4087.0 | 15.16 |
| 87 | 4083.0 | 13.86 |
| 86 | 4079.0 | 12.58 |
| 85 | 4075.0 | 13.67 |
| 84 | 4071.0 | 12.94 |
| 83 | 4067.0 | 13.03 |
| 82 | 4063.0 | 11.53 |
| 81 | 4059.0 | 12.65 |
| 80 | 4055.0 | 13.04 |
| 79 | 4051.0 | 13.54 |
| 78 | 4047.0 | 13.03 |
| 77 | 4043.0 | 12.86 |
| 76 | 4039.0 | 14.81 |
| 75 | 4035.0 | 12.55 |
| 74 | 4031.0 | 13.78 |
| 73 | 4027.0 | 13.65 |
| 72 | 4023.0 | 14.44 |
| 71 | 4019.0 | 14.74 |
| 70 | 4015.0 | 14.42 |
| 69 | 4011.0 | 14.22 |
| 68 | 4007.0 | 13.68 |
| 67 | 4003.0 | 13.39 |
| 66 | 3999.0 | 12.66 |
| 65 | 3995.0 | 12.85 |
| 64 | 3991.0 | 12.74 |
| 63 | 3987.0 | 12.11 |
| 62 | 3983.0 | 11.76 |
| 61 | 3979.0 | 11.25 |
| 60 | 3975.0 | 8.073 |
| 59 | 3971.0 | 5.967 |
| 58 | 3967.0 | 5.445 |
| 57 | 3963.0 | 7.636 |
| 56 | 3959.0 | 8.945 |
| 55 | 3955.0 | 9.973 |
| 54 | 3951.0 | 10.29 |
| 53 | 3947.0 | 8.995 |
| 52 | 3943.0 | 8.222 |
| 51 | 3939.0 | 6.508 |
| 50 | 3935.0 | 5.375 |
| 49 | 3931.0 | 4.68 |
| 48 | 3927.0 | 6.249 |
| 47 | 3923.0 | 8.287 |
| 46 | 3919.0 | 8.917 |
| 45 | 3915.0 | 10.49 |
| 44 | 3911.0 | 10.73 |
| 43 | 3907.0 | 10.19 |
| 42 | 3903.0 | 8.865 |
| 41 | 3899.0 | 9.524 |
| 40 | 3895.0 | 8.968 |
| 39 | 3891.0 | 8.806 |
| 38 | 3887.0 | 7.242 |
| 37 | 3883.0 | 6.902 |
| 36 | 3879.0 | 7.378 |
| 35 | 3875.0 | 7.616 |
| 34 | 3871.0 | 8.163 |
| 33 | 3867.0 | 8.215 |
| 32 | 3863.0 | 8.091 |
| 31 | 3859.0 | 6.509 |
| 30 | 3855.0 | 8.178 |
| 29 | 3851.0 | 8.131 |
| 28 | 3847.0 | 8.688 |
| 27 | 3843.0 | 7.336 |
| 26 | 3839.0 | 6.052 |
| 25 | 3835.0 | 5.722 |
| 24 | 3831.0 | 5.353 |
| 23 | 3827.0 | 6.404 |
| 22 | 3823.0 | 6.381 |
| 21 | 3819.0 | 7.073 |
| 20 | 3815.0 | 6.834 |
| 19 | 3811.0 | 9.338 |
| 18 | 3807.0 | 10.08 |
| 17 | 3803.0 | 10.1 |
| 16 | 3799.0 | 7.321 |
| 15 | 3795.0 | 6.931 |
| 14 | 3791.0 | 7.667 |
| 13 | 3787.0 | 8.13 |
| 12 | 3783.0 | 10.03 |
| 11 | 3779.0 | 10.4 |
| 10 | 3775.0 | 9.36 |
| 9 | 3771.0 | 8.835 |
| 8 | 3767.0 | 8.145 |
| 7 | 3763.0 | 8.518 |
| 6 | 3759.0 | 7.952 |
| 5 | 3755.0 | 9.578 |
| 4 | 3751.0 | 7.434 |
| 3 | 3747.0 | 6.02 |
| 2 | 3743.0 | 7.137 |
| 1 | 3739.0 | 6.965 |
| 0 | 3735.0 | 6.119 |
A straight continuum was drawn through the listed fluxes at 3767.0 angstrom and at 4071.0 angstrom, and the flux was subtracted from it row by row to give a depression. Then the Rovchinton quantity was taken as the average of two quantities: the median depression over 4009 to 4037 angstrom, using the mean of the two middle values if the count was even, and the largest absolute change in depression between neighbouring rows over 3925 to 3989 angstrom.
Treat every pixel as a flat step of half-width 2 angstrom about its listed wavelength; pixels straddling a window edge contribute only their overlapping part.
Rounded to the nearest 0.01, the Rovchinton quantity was 0.44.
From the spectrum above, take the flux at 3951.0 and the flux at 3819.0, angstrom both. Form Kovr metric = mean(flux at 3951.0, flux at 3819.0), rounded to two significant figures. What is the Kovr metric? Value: 8.7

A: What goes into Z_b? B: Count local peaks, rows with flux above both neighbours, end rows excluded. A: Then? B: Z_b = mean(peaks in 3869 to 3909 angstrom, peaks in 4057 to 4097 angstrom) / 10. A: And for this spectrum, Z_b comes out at 0.20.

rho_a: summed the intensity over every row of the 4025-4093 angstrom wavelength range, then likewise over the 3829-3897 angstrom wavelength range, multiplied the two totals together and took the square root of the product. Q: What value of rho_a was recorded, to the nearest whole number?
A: 170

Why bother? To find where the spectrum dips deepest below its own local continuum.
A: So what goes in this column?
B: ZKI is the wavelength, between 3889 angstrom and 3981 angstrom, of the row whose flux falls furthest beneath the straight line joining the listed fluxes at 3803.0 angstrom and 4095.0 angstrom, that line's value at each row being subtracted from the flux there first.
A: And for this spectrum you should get 3931.0 angstrom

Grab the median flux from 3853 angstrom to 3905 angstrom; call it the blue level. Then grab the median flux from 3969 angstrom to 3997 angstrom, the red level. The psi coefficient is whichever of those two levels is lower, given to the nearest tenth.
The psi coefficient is 8.2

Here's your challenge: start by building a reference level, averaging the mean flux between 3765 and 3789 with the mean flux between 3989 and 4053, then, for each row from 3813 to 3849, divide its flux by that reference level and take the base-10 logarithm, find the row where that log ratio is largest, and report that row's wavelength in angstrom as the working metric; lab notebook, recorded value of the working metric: 3847.0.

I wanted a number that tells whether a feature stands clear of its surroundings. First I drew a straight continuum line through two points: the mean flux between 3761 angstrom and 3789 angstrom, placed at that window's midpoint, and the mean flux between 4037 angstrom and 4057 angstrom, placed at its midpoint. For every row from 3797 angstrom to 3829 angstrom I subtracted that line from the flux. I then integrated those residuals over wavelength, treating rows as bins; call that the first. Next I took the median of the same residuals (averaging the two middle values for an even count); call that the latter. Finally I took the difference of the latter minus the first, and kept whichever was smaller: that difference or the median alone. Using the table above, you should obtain -2.4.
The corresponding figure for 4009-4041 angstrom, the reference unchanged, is -29.9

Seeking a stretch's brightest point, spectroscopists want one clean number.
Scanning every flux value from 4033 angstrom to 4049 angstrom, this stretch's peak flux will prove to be 14.81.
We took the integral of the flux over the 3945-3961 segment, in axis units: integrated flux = 153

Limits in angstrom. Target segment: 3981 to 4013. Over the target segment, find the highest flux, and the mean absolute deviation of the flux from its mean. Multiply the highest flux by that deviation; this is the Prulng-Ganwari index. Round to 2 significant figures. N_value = 8.9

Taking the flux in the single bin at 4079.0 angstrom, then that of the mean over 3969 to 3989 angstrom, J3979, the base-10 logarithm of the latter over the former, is -0.11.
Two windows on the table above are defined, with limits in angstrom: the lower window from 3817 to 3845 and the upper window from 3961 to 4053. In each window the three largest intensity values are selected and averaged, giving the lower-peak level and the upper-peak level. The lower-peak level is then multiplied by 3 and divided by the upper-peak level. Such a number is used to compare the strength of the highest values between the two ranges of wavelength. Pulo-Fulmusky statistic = 1.4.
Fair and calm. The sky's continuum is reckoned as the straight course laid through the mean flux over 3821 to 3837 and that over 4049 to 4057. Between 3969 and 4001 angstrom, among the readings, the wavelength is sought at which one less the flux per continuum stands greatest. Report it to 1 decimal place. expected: 3971.0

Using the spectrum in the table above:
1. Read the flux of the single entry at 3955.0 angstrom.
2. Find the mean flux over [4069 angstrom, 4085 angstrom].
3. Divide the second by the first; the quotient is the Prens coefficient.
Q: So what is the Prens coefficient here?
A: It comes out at 1.33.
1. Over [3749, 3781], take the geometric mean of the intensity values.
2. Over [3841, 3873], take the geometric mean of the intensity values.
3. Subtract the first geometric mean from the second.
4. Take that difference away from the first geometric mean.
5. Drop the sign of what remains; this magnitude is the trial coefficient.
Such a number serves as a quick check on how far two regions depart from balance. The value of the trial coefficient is 9.6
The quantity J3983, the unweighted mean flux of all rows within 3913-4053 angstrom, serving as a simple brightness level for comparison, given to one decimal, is 10.8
